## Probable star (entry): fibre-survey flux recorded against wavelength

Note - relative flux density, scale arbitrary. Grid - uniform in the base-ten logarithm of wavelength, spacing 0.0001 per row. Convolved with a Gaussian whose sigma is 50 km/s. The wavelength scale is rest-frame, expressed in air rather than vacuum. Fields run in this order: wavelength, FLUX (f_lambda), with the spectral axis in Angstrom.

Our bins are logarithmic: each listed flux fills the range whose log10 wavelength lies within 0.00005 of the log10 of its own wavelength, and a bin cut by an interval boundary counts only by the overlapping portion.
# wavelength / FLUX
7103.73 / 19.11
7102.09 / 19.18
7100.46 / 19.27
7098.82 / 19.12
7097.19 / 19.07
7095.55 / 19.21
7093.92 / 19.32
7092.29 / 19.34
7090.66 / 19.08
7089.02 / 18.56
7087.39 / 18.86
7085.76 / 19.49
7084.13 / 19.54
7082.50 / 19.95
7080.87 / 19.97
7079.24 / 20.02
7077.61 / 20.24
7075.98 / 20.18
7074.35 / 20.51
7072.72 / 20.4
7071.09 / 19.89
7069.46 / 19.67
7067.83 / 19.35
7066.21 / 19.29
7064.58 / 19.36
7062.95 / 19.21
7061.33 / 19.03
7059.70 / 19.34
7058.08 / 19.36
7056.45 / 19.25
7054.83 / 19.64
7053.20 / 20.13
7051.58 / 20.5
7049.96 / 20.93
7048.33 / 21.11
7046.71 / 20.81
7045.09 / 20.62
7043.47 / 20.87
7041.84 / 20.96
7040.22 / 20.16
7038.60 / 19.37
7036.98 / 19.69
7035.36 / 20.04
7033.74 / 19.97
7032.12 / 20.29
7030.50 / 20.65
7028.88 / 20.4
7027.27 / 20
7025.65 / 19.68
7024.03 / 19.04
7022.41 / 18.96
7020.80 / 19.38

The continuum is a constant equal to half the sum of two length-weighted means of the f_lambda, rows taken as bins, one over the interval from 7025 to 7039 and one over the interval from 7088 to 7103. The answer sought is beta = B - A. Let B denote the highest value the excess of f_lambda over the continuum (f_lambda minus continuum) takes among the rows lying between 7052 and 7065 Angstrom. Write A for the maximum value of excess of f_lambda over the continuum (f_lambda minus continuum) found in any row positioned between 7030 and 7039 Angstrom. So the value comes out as -0.5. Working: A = 1.1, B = 0.6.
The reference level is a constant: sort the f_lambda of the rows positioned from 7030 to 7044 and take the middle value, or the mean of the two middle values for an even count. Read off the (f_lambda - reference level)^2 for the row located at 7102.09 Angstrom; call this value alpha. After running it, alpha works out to 0.96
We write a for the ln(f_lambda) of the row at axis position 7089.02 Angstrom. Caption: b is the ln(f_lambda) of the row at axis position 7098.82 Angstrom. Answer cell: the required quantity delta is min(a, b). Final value 2.92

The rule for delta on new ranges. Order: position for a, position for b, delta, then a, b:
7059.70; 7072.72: 2.96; 2.96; 3.02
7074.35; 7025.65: 2.98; 3.02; 2.98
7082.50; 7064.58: 2.96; 2.99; 2.96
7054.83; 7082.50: 2.98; 2.98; 2.99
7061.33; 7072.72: 2.95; 2.95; 3.02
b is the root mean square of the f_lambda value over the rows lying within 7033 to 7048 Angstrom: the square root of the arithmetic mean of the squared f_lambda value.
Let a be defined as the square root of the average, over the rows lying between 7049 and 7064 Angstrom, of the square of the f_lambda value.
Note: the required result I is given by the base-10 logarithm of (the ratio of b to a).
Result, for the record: 0.012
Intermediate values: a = 19.7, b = 20.3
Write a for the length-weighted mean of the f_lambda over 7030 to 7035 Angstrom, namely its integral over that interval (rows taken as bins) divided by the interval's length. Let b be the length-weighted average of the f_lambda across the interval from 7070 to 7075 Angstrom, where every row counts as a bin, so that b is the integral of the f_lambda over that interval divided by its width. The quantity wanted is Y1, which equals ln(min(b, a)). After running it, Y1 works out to 3.01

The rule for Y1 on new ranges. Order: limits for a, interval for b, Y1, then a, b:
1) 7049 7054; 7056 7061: 2.96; 20.54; 19.3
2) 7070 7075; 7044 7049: 3.01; 20.21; 20.9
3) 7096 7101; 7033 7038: 2.95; 19.12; 19.9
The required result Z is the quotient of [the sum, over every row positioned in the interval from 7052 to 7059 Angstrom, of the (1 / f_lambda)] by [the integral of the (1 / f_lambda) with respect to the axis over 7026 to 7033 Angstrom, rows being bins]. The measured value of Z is 0.591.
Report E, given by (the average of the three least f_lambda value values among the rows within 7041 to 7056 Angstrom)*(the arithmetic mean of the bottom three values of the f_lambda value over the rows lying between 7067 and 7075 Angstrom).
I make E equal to 395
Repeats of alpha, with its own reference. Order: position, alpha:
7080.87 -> 0.04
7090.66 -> 1.17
